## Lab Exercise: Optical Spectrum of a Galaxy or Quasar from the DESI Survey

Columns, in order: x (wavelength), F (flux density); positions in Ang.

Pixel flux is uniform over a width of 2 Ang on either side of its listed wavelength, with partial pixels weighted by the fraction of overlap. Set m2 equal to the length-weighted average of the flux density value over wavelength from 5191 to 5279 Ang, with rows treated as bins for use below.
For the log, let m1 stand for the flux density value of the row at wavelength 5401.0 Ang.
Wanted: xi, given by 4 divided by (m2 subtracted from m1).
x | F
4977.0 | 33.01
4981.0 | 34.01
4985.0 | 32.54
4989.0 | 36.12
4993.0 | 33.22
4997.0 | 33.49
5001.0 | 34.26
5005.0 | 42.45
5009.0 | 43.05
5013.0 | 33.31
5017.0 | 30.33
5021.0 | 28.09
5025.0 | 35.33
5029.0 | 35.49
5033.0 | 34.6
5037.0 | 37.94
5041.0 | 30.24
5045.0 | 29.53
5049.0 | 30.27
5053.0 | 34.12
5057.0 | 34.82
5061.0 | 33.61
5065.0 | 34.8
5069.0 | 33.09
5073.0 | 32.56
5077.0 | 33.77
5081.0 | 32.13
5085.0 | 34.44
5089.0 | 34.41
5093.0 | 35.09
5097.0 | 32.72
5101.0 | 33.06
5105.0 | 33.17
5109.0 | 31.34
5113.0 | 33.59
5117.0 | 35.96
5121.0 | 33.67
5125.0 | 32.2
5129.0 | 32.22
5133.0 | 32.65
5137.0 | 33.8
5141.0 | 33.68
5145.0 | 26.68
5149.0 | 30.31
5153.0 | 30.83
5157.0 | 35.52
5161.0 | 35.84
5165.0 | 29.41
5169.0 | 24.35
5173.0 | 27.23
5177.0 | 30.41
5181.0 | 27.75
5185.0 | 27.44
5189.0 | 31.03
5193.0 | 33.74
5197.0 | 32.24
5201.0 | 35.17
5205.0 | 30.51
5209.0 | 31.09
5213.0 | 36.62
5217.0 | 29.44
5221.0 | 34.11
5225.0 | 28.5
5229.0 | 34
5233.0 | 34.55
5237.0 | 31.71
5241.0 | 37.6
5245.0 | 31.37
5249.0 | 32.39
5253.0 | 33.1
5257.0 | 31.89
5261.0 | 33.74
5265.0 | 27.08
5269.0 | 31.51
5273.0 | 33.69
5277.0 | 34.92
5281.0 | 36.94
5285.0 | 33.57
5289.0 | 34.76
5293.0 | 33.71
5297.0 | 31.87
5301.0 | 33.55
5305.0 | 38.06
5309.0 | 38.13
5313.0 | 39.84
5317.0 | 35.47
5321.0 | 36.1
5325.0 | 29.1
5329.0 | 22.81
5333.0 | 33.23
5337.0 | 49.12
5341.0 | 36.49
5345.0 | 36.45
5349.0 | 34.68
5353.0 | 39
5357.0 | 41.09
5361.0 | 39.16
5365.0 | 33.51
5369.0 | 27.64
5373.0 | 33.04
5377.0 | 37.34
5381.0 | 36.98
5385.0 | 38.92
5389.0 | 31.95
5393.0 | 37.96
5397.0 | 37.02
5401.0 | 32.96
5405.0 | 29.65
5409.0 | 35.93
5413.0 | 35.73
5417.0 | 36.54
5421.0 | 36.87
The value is 14.3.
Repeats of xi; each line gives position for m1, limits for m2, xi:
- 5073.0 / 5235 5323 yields -2.5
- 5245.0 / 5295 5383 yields -1.0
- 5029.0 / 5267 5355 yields 11.3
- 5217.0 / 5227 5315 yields -0.9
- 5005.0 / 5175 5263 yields 0.4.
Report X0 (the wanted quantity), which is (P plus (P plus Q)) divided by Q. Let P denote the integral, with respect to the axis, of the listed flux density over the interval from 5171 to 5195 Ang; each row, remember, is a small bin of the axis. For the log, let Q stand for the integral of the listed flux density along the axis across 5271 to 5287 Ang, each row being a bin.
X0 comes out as 3.55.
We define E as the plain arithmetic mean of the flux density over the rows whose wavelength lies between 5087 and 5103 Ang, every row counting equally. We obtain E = 33.8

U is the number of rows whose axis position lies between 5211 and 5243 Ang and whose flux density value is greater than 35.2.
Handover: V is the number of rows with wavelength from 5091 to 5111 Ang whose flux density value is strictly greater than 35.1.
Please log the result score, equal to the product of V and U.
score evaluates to 0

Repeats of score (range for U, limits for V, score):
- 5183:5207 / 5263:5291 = 0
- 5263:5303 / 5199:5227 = 2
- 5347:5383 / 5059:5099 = 0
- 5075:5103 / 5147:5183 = 0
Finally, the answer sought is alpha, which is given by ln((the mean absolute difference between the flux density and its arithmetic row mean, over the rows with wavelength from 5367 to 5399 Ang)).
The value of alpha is 1.2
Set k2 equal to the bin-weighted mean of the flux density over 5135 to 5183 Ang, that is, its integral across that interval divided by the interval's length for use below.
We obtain 30.5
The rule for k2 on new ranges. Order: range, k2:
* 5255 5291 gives 33.1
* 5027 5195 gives 32.4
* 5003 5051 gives 34.2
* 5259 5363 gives 35.2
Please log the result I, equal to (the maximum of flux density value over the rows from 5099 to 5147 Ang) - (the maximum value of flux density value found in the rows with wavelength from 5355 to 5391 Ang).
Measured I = -5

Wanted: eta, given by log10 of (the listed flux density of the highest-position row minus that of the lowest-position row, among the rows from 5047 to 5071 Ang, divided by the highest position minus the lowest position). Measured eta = -0.85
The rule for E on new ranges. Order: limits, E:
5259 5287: 33.1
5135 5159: 31.8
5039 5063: 32.1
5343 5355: 36.7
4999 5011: 39.9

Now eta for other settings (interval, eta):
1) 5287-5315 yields -0.67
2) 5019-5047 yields -1.22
